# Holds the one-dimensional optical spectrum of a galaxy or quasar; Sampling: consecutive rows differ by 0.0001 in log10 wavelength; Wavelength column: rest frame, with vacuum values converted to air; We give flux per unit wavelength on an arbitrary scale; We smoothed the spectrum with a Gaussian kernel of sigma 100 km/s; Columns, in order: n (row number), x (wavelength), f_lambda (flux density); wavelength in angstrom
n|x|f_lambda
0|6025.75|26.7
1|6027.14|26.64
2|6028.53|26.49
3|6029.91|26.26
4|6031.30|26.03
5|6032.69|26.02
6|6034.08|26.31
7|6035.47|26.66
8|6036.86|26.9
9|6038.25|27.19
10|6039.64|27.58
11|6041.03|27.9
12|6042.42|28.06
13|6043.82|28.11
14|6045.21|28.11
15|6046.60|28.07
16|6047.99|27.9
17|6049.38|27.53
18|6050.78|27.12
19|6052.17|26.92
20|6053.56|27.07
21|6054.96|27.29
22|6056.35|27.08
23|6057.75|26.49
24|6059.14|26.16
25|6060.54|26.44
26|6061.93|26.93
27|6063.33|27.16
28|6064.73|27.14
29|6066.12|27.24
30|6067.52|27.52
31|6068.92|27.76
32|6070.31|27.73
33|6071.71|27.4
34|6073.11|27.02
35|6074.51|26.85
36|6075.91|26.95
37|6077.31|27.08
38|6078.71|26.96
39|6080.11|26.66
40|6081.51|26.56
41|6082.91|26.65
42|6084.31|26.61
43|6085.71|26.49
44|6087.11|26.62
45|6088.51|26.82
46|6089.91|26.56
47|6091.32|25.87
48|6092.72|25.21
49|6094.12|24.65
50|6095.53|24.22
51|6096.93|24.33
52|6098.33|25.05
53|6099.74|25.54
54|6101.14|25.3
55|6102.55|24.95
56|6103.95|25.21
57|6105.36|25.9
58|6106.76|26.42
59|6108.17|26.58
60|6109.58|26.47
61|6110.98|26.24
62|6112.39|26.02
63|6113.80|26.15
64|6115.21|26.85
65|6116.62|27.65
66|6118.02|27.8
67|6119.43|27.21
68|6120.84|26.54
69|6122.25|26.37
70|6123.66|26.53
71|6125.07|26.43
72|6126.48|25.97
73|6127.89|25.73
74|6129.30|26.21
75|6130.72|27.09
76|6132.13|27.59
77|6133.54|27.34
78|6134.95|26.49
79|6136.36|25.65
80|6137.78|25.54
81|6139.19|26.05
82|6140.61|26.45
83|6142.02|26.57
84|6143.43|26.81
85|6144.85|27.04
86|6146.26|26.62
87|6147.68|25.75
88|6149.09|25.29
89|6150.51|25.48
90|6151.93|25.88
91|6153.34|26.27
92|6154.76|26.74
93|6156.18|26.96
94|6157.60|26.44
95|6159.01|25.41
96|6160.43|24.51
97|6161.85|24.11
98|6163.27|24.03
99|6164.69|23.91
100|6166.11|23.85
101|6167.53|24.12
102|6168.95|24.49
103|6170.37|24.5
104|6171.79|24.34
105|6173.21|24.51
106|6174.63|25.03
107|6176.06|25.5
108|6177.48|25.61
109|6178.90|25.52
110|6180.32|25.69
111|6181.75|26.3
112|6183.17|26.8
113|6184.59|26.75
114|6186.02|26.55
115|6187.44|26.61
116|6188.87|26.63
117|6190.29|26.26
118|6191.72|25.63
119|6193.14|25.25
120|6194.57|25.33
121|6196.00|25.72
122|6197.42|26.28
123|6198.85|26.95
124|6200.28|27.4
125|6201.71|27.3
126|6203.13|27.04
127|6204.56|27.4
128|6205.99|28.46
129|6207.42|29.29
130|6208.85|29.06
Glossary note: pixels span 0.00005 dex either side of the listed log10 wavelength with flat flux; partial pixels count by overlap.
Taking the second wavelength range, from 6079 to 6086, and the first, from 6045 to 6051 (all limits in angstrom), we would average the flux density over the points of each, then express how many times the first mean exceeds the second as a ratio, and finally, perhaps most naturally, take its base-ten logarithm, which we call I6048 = 0.018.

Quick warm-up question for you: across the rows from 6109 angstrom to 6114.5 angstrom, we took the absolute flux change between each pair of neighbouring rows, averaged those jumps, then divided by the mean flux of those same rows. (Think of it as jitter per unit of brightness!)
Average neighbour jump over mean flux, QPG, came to 0.0074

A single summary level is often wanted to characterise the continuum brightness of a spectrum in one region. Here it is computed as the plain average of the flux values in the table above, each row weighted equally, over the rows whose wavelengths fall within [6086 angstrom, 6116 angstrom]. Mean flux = 25.8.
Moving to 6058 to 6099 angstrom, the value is 26.5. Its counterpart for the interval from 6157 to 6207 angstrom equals 25.7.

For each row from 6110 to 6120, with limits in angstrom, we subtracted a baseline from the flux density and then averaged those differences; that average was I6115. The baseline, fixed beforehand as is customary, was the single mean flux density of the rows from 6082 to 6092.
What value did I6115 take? 0.3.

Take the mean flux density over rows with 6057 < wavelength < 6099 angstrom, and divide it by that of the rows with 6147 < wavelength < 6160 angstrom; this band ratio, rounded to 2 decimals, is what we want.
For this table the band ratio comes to 1.02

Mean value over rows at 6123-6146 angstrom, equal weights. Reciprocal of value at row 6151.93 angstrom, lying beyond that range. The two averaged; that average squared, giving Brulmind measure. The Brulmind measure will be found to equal 176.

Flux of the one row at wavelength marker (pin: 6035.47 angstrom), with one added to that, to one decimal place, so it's 27.7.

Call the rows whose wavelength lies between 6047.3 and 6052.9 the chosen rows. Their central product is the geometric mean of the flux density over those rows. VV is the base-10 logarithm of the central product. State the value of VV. 1.437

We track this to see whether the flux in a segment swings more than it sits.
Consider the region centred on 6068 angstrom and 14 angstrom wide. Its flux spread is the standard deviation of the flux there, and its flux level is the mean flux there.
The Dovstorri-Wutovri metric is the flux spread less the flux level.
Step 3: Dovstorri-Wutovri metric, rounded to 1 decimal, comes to -27.0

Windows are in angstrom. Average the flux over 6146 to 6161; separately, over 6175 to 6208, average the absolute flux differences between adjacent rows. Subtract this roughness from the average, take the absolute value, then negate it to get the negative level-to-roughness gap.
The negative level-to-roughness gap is -25.6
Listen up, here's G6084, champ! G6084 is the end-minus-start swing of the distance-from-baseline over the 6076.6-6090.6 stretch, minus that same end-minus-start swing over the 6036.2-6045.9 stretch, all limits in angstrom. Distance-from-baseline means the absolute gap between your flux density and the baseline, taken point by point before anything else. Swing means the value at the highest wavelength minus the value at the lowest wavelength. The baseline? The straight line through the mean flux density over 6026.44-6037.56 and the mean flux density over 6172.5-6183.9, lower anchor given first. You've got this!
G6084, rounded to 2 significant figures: -1.7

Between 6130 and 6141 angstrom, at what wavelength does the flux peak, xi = 6132.13 angstrom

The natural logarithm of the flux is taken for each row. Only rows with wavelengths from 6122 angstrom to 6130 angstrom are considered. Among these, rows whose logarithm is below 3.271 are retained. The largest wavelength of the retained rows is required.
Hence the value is 6129.30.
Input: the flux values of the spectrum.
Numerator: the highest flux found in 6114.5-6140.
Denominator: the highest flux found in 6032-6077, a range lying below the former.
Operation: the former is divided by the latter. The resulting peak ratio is 0.99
